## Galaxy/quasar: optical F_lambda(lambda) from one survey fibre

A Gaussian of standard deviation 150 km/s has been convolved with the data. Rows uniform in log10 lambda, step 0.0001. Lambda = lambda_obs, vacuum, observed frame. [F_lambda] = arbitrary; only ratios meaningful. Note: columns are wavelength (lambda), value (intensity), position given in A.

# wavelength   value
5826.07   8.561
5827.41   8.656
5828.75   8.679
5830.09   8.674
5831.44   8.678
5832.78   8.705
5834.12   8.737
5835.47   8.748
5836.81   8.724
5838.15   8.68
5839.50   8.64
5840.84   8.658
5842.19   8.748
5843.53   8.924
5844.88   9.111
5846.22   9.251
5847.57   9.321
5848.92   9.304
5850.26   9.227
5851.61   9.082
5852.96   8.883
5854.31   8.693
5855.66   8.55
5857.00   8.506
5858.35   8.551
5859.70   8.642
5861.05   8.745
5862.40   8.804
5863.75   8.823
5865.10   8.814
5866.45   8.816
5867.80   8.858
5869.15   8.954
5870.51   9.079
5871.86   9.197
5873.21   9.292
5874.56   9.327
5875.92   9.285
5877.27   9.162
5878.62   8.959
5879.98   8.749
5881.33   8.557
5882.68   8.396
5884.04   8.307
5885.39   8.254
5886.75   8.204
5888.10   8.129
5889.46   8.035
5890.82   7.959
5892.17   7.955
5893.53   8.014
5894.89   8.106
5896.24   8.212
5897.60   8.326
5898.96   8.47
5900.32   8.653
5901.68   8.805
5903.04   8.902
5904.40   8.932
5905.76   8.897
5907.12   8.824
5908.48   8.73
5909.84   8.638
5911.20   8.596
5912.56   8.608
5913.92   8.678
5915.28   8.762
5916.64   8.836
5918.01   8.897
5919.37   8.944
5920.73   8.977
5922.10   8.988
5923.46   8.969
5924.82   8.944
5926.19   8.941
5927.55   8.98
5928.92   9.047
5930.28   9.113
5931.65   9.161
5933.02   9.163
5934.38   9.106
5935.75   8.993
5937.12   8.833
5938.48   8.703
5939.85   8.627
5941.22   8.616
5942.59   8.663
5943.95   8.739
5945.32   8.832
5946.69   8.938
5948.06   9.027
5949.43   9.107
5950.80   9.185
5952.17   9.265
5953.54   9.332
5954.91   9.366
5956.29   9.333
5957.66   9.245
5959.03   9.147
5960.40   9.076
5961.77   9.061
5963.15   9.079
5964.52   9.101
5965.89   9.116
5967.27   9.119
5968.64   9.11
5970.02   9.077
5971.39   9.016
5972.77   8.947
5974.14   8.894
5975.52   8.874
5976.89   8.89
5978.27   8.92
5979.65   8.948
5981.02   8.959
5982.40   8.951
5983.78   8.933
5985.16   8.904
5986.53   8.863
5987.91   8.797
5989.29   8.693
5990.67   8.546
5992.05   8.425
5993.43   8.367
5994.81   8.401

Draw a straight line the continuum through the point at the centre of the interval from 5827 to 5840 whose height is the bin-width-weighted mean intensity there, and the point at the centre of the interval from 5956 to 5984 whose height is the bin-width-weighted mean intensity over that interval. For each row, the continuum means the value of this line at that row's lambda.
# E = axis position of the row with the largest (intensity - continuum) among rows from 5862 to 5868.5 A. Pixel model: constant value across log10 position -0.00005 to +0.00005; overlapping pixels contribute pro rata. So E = 5867.80 A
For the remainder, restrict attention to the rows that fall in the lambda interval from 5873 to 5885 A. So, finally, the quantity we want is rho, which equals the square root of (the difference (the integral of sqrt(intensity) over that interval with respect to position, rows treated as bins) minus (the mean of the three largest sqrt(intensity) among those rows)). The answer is 5.7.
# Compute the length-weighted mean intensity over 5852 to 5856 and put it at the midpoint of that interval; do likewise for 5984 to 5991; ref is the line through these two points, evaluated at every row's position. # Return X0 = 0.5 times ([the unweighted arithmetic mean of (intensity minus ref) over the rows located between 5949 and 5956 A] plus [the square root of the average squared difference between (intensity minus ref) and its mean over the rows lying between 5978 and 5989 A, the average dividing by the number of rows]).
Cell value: 0.265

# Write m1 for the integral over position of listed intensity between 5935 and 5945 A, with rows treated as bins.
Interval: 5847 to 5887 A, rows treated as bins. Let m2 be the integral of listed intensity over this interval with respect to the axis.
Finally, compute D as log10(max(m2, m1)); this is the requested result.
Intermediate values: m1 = 87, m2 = 354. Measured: 2.55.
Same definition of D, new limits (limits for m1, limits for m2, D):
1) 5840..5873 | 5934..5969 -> 2.50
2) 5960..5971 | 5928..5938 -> 2.00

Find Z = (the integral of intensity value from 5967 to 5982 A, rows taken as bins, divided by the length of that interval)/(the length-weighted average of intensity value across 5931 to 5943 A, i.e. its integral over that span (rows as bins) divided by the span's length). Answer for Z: 1.01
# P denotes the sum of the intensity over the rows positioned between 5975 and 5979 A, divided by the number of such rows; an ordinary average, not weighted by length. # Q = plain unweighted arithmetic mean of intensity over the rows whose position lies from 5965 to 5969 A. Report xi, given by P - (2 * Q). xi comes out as -9.34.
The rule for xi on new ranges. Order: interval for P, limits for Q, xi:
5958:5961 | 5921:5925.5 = -8.82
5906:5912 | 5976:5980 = -9.14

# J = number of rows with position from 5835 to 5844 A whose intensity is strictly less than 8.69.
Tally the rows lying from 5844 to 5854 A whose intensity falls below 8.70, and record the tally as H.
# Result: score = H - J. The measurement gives -3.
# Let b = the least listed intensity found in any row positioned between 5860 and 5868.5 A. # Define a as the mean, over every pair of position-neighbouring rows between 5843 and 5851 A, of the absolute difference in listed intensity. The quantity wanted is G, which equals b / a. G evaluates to 89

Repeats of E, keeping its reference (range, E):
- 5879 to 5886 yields 5879.98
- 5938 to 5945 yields 5943.95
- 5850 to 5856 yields 5850.26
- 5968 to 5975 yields 5968.64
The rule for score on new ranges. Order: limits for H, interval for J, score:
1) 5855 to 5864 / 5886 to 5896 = -3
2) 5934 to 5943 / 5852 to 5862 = -1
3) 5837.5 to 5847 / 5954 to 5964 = 3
